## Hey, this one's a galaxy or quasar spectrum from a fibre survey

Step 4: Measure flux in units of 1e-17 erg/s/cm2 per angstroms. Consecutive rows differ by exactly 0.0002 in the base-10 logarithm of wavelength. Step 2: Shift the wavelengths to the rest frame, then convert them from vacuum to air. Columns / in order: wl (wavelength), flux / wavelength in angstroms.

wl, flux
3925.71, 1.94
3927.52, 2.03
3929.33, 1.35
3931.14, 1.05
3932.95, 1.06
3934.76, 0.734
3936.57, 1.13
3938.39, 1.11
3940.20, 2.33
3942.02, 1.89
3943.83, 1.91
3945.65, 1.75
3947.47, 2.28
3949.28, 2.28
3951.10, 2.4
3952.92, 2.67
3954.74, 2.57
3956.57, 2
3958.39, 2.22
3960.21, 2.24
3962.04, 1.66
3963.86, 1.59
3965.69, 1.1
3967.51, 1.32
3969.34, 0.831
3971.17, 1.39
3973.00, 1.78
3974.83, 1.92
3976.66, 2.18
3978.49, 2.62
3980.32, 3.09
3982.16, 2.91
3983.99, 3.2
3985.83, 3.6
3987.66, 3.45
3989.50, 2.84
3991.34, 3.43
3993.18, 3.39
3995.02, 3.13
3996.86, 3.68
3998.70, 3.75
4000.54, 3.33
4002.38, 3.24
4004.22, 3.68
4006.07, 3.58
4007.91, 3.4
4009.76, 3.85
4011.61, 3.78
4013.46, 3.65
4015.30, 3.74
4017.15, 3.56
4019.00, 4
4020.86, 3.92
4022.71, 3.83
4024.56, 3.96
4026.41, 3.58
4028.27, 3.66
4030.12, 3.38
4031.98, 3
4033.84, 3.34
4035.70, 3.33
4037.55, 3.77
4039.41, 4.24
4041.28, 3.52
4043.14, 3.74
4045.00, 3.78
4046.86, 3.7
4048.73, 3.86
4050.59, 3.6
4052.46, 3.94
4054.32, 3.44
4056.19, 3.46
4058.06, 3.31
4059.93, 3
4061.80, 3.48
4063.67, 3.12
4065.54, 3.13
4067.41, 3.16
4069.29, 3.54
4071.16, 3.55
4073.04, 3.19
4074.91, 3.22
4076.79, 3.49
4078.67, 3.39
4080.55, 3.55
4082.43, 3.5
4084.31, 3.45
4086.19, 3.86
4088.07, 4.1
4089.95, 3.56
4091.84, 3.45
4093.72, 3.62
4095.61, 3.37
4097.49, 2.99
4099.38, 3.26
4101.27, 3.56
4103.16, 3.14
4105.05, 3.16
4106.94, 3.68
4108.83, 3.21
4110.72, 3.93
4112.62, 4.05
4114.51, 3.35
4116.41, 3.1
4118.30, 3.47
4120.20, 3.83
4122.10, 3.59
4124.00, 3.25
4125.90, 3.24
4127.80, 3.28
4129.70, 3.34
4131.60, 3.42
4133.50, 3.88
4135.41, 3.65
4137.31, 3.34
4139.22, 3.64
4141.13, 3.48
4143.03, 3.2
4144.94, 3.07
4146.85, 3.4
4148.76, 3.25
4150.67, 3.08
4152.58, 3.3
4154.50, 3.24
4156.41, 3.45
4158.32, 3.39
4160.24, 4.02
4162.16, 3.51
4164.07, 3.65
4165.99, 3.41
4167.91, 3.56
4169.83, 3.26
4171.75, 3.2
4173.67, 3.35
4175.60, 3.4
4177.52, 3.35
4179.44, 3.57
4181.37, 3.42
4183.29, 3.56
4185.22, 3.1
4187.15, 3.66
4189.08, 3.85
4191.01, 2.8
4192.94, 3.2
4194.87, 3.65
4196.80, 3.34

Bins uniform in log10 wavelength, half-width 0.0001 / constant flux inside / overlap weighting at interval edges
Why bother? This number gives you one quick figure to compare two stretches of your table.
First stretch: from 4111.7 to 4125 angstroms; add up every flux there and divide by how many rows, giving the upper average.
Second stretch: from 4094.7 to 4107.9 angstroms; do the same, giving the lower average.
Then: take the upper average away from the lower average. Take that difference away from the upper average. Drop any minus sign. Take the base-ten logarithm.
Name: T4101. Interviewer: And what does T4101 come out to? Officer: 0.57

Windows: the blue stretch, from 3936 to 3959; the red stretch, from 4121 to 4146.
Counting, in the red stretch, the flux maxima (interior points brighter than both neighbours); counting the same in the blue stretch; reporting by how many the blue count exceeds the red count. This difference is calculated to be 1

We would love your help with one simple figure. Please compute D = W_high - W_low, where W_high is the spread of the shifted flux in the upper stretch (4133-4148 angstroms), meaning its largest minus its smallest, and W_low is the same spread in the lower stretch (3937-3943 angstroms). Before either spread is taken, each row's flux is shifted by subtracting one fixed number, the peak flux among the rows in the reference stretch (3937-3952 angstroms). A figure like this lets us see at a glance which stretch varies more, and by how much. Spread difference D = -0.4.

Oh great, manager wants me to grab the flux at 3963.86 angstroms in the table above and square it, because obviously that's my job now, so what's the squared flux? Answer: 3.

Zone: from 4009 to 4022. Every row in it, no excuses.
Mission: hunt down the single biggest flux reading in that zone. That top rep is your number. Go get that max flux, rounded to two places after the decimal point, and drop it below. 4.00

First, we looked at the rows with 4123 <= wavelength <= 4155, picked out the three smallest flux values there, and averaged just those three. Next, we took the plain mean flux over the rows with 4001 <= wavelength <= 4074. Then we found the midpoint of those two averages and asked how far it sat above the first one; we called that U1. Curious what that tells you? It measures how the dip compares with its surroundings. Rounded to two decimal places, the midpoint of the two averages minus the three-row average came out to 0.22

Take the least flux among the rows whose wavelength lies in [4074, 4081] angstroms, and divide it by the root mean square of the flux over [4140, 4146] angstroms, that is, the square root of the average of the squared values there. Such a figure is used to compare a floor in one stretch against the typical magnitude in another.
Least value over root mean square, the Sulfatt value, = 0.99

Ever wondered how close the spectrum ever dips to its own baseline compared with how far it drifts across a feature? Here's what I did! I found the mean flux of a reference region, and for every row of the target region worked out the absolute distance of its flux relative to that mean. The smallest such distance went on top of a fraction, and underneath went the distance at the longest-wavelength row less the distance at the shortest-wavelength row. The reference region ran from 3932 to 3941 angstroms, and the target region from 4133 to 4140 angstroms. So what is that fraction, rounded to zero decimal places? -9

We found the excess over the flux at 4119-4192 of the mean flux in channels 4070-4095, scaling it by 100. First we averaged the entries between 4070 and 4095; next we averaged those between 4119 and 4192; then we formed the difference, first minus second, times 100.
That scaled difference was 11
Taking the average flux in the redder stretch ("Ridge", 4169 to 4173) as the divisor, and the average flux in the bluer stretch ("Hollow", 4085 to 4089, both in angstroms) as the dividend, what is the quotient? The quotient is 1.2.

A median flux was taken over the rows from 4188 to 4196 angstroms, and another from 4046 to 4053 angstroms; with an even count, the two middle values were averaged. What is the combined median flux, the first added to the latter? 7.2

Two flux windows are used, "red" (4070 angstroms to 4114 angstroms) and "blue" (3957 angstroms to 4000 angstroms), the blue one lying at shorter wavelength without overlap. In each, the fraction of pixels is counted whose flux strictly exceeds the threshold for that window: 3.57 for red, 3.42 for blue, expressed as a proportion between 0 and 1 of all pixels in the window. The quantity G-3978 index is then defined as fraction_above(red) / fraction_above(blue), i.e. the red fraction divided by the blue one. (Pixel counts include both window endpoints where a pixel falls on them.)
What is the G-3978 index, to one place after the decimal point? 1.2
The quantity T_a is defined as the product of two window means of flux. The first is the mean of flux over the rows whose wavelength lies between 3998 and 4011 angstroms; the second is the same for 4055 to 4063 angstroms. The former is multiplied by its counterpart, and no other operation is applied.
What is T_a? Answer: 11.7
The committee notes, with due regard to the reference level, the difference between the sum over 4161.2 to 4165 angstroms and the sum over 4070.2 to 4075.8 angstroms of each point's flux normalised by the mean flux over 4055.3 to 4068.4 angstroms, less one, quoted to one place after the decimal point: 0.1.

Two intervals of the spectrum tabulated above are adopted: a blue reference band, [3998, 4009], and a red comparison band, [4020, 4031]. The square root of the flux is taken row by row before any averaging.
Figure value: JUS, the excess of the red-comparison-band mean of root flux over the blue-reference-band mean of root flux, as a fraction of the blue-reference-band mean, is 0.032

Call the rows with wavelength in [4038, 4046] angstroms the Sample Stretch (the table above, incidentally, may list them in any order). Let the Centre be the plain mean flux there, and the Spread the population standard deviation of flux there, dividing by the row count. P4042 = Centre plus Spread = 4.08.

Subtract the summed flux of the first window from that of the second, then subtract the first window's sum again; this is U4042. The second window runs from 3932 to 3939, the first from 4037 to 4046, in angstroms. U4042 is -34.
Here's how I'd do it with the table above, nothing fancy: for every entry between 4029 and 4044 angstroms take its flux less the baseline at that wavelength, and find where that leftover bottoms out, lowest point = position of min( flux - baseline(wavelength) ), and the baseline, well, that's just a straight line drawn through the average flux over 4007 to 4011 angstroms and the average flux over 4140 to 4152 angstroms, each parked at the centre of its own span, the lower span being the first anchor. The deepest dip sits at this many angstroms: 4031.98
